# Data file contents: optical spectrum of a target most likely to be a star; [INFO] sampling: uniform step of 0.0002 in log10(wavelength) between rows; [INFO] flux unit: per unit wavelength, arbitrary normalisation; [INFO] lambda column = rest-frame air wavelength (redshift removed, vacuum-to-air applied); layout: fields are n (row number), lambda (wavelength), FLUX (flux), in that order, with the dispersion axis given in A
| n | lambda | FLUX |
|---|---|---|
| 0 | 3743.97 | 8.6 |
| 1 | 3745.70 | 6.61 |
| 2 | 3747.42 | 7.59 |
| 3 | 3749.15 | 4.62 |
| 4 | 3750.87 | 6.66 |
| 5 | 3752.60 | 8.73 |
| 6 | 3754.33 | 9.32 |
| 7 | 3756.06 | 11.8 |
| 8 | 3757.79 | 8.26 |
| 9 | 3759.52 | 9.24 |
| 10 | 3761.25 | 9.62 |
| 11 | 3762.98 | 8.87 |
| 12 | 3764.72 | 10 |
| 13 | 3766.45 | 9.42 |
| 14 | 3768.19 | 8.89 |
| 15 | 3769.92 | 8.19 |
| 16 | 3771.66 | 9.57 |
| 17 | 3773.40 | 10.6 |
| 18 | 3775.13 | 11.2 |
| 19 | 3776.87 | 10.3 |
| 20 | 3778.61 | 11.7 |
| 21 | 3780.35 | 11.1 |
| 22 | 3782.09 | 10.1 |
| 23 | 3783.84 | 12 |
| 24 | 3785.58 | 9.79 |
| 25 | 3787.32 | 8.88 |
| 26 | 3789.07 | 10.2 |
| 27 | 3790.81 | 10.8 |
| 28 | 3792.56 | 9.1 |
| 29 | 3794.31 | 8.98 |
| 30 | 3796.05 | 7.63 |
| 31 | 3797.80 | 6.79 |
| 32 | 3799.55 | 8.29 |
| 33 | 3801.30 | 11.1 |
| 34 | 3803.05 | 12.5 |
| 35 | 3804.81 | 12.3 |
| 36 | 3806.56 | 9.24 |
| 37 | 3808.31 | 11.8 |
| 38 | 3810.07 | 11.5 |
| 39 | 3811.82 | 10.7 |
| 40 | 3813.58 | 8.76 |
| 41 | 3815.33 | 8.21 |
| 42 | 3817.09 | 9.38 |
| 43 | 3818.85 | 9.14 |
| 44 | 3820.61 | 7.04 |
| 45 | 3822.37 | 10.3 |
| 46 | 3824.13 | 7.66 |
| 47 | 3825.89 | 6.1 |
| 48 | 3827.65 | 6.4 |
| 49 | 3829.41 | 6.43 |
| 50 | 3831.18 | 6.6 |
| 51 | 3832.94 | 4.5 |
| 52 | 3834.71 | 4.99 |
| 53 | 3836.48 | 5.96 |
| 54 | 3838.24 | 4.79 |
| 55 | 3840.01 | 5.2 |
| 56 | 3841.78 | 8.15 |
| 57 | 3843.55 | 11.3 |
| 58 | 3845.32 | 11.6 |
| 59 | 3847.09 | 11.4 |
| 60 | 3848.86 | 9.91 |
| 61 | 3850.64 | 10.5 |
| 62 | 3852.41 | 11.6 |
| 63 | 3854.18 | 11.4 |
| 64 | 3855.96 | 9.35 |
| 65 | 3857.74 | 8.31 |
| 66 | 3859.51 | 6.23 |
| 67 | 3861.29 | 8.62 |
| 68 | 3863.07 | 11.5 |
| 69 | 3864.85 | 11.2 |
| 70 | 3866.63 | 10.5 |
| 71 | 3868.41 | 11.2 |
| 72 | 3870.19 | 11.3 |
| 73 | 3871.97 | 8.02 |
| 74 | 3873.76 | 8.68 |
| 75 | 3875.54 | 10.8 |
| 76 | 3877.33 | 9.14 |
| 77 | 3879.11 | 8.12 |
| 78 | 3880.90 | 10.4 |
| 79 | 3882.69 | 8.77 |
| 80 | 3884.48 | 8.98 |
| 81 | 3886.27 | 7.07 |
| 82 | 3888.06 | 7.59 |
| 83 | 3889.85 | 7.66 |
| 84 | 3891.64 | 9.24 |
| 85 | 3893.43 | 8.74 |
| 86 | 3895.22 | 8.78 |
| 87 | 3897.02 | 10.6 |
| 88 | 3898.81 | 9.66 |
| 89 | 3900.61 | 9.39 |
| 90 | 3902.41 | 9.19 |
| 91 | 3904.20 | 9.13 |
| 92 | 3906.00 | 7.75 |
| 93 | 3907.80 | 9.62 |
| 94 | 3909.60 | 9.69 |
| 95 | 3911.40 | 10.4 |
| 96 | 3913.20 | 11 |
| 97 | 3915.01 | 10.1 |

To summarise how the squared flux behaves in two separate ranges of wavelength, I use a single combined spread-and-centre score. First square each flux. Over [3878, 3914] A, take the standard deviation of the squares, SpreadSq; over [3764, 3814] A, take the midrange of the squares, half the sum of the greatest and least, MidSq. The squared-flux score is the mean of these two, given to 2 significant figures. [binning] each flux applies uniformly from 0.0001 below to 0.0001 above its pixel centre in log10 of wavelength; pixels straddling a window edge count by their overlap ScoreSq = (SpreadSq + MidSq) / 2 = 60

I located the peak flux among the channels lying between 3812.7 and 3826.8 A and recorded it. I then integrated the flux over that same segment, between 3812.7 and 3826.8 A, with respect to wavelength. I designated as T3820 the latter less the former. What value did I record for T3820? 107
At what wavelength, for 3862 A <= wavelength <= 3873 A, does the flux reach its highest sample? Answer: 3863.07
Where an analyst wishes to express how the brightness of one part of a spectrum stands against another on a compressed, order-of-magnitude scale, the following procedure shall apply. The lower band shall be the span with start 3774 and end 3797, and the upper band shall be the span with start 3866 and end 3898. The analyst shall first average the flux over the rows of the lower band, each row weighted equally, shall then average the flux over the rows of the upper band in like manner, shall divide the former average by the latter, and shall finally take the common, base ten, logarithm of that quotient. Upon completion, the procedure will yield 0.04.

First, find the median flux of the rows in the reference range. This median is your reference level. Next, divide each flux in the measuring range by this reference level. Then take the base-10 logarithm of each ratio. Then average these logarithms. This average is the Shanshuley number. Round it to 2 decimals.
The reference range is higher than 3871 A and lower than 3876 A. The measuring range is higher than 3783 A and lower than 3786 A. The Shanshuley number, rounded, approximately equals 0.10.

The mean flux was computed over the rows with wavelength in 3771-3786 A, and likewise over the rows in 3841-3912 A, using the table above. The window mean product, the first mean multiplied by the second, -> 102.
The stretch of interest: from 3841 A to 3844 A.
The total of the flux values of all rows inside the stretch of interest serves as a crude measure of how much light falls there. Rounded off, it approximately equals 19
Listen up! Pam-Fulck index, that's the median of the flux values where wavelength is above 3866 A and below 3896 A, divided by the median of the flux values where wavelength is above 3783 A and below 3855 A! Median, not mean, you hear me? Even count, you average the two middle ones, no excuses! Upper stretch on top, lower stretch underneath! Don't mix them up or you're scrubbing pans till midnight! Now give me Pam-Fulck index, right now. 0.96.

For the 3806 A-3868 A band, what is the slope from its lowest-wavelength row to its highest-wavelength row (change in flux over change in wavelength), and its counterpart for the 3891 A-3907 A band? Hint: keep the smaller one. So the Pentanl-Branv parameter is -0.104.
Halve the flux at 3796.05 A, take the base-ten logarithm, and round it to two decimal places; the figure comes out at 0.58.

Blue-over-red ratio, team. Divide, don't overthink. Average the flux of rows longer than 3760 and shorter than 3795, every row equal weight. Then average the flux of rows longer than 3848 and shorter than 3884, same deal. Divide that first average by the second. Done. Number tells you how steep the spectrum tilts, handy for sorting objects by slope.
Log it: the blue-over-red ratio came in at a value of 1.02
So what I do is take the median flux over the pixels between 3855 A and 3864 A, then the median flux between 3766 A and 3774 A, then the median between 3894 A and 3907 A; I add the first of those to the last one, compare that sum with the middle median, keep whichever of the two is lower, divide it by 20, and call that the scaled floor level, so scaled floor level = 0.471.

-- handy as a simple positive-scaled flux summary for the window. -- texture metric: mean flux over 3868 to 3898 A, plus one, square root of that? 3.18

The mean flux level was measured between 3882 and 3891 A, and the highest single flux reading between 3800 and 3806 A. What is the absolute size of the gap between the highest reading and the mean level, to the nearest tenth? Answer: 4.5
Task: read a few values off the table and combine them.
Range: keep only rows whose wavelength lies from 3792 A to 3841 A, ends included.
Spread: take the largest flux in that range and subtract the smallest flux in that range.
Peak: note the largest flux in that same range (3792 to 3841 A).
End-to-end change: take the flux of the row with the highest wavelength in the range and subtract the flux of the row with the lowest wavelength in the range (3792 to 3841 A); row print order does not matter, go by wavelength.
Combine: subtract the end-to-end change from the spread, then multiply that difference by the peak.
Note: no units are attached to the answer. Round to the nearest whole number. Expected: 149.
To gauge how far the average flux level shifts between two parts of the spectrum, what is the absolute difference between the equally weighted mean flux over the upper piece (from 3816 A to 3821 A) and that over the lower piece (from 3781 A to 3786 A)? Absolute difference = 2.1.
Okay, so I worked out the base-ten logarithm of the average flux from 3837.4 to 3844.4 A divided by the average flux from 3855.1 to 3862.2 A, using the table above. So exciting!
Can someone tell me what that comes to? -0.04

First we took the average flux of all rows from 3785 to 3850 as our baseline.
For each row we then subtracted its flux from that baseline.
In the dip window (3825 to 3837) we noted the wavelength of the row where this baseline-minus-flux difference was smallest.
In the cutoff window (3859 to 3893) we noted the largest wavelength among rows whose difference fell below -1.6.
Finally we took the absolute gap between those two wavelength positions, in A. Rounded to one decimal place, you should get 49.7 A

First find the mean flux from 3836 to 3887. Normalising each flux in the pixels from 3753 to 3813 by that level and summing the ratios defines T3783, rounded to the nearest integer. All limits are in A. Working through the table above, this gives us 36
